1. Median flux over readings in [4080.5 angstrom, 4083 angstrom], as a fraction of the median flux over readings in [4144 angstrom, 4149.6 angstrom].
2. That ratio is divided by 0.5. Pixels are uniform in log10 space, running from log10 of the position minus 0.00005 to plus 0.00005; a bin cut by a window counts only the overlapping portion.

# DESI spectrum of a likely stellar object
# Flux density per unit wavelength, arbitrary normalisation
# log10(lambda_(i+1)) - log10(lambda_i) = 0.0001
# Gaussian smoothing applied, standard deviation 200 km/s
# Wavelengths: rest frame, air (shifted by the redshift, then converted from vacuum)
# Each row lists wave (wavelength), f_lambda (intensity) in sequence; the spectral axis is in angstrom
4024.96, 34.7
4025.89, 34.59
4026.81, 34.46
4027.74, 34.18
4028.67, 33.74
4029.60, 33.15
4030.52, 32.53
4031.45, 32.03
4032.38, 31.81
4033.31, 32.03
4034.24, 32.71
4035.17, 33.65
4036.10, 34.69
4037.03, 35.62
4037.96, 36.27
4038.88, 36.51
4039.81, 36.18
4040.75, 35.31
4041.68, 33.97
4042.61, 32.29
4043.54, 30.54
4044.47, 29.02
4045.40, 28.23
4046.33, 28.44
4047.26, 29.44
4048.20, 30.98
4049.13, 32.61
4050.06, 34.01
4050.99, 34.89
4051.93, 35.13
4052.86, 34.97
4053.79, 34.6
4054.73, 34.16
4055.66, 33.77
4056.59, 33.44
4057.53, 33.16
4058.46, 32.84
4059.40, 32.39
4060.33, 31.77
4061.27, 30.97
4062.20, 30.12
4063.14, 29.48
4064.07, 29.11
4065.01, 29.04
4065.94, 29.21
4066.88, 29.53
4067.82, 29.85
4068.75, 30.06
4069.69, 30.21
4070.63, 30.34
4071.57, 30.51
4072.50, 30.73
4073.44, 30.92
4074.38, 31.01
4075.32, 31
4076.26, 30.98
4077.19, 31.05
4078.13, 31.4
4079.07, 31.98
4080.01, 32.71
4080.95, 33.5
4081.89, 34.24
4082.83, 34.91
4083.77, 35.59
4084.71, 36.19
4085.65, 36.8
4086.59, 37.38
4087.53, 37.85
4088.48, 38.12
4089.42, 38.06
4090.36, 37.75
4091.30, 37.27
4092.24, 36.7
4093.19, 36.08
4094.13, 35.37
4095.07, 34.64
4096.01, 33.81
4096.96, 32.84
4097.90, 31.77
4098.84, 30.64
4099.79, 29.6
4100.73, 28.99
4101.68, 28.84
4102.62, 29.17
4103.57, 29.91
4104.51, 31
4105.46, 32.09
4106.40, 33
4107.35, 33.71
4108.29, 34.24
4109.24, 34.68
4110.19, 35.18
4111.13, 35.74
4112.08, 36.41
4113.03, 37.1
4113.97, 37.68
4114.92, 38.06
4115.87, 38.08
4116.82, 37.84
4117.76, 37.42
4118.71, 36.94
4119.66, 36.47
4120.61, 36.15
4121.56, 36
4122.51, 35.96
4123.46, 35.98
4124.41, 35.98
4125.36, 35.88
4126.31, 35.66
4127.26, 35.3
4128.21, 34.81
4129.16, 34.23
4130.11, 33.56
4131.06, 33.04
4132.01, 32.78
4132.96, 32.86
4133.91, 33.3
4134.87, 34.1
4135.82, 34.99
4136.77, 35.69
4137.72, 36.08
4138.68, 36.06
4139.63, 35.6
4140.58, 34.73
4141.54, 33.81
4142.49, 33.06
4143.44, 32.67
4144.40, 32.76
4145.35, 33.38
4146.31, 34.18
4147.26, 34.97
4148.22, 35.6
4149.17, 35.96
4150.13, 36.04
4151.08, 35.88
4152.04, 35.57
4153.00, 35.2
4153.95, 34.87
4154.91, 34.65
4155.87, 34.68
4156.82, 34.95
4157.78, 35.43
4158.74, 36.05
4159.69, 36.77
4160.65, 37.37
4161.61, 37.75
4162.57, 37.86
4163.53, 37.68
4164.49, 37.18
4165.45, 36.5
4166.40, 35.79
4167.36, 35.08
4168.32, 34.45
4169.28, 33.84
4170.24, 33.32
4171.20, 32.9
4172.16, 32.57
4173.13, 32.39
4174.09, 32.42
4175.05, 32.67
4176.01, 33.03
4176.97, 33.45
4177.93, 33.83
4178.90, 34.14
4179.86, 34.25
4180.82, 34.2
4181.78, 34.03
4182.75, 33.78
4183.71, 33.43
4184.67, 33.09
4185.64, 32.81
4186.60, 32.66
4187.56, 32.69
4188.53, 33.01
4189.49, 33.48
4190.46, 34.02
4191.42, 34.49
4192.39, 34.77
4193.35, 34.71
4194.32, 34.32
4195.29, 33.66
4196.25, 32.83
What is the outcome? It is 1.98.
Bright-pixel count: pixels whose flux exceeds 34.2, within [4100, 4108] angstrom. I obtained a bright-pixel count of 0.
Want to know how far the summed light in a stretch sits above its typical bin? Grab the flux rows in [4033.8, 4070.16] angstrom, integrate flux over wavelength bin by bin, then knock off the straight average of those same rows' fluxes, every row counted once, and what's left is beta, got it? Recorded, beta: 1142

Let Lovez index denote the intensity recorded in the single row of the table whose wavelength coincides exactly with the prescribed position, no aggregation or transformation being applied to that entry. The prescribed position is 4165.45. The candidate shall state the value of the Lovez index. 36.5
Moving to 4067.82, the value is 29.85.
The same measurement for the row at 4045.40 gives 28.23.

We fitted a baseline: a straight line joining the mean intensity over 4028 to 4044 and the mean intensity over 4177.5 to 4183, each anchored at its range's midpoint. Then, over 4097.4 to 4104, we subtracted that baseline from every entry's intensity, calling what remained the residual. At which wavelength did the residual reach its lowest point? 4101.68 angstrom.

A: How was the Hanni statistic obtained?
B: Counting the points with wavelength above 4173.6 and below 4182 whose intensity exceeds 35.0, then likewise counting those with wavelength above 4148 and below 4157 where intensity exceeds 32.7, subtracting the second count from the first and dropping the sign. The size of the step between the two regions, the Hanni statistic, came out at 10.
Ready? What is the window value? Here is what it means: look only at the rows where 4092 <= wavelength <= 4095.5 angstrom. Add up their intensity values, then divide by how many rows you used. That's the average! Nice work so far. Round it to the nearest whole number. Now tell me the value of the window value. 36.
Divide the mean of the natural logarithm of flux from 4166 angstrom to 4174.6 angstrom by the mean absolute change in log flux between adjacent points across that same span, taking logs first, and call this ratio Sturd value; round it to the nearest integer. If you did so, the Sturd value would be 279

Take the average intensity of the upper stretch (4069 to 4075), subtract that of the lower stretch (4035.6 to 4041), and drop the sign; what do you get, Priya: 5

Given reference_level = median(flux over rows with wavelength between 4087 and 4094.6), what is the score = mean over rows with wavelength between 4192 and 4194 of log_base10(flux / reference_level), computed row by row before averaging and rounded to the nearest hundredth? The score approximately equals -0.03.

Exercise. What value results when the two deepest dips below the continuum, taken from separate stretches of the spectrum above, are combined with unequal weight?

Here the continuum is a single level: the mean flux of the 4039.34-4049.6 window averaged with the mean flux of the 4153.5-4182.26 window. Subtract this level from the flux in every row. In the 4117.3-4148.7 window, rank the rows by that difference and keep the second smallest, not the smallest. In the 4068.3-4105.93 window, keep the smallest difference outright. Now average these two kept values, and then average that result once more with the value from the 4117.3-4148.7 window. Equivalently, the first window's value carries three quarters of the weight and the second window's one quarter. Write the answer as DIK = -1.4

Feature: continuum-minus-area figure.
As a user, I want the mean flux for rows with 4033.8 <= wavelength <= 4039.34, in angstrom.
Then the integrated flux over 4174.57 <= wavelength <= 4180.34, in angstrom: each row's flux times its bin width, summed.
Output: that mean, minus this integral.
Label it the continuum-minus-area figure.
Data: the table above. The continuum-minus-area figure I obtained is -159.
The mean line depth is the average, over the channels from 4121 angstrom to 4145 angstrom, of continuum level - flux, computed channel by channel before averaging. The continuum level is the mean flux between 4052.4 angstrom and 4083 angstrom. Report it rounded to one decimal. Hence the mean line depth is -3.0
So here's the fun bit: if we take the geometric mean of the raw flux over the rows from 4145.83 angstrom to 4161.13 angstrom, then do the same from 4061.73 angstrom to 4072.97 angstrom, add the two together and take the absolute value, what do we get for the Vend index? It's 65.3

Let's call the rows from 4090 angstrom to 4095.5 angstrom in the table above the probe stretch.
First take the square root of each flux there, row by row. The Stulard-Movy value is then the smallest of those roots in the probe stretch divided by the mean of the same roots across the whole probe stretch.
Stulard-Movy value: 0.977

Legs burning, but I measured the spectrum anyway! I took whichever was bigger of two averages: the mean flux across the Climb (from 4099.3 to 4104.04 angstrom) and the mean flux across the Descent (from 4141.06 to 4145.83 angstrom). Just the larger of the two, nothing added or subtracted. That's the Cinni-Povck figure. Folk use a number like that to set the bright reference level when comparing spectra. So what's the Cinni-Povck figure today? 33.1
